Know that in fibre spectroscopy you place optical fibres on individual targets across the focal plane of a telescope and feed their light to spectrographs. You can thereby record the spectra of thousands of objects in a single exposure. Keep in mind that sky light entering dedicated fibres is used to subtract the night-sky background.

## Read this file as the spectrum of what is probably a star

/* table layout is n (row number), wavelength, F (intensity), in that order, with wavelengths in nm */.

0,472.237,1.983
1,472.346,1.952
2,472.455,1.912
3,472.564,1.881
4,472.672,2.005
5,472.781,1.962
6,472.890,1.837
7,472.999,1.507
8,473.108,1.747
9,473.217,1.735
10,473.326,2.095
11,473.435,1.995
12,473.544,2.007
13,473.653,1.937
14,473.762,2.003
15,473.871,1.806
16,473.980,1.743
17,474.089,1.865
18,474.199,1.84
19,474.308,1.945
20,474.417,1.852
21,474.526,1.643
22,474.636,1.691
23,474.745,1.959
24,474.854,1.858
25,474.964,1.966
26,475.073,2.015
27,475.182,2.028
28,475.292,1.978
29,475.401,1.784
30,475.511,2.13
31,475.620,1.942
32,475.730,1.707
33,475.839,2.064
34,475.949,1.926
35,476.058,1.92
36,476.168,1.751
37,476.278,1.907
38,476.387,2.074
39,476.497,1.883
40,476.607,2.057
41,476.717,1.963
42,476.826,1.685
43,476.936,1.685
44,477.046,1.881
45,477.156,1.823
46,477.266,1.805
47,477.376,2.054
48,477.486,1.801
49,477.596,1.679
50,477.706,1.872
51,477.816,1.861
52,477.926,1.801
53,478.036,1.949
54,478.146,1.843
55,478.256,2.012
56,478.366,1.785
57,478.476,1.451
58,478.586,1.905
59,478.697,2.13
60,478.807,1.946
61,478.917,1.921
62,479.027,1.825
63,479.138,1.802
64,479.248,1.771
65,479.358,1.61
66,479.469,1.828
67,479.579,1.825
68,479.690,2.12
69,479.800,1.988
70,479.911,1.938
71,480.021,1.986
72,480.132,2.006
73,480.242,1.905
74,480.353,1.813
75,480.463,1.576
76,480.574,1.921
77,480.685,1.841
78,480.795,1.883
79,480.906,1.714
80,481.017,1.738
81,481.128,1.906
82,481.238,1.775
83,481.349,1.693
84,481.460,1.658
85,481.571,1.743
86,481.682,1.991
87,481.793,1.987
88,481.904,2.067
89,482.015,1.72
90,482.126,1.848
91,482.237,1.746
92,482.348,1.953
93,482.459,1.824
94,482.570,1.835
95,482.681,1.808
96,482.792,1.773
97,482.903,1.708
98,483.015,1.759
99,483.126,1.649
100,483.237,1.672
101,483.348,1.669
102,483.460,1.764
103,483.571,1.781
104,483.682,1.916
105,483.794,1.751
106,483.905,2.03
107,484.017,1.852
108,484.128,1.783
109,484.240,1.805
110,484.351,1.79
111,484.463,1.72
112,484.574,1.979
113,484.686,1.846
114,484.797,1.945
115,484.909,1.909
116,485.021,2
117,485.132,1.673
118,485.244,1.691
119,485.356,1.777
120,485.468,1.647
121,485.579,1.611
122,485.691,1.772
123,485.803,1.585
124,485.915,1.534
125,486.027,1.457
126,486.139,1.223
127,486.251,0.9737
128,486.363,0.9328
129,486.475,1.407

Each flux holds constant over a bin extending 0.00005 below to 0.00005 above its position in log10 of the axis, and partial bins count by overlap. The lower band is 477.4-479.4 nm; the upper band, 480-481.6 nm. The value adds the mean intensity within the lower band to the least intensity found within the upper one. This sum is 3.41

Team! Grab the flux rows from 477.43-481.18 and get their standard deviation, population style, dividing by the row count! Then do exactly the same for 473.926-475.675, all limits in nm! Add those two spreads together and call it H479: 0.266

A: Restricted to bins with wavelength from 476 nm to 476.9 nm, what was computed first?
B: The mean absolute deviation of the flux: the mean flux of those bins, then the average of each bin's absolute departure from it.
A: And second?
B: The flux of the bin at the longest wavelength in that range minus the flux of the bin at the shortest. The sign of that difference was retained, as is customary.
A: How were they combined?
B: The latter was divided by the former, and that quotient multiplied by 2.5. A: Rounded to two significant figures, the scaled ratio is -5.9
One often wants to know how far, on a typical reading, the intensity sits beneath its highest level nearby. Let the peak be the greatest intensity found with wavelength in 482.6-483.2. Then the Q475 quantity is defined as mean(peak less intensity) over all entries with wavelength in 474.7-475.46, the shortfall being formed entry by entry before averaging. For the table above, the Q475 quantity -0.13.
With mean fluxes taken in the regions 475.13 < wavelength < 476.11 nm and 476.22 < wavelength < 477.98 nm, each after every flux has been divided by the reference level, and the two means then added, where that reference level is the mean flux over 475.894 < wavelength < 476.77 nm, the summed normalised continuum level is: 1.97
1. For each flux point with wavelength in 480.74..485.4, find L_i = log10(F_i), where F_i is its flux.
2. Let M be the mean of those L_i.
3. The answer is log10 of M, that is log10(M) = -0.589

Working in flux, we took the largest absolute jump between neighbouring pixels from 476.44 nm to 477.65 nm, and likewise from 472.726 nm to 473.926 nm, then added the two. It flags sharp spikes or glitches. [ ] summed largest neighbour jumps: 0.638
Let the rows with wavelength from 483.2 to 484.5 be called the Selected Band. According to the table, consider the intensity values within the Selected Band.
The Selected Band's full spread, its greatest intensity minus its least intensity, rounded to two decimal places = 0.36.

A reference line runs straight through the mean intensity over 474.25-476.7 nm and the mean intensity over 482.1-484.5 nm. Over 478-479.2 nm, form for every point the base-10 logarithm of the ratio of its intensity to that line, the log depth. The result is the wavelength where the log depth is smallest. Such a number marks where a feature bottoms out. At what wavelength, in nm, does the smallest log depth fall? 478.476 nm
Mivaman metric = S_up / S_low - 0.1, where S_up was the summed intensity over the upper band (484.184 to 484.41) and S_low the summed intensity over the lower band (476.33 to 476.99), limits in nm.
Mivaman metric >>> 0.2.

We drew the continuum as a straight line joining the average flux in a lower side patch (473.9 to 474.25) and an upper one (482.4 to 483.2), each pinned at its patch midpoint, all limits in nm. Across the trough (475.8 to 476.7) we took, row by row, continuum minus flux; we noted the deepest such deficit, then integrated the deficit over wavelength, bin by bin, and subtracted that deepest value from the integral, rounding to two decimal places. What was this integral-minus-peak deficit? -0.18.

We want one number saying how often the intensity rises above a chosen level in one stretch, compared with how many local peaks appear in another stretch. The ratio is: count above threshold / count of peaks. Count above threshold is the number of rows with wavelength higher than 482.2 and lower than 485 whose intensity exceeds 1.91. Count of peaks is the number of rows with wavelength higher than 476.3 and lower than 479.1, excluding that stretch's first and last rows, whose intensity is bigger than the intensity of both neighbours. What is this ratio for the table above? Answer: 0.71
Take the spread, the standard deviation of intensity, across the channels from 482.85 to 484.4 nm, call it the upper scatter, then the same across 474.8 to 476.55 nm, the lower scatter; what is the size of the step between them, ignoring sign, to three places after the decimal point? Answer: 0.017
